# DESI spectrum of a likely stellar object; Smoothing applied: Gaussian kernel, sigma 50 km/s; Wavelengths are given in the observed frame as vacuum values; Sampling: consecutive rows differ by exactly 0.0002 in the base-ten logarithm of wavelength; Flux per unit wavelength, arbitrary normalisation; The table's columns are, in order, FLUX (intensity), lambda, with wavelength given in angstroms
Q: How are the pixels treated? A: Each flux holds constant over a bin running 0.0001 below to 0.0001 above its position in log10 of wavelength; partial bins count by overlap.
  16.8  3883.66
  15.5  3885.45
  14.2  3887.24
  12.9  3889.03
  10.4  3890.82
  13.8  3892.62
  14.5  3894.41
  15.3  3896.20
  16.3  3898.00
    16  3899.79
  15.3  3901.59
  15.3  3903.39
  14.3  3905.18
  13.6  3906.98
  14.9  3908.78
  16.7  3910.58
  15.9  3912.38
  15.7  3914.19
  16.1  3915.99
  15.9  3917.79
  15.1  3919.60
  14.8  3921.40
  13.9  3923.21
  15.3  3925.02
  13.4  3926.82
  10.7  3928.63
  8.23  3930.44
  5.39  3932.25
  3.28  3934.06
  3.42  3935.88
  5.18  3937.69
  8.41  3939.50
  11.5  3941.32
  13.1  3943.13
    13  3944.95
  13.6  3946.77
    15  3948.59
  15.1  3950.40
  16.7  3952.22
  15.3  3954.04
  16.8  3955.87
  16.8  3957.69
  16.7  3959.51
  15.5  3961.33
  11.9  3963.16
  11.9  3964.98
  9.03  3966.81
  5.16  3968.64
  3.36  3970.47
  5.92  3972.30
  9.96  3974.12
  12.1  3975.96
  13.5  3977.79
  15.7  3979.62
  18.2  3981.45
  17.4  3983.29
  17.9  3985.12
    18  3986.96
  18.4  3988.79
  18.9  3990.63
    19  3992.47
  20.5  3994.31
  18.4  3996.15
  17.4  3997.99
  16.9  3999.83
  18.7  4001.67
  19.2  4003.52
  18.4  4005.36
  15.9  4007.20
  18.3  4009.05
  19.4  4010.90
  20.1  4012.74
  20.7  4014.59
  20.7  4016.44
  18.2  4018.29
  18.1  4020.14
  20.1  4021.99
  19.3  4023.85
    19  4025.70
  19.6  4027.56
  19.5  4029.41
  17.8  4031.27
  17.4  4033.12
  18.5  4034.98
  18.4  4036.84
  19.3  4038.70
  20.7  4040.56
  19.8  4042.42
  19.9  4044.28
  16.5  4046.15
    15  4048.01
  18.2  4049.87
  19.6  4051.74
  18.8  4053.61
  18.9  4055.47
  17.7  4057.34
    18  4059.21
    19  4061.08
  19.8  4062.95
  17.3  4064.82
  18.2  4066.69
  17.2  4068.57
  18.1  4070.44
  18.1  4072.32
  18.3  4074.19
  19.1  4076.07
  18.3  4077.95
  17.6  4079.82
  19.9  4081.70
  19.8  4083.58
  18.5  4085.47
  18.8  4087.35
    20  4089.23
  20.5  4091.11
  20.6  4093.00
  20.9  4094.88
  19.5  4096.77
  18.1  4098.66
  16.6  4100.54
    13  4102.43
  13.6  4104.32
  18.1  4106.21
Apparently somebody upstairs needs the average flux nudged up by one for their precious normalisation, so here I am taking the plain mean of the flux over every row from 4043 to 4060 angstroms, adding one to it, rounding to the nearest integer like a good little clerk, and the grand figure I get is 19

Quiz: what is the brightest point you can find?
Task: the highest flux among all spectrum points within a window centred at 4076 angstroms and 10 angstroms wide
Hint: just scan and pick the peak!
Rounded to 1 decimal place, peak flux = 19.1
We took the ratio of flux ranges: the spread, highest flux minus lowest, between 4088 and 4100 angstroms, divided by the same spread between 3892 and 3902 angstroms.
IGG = 1.1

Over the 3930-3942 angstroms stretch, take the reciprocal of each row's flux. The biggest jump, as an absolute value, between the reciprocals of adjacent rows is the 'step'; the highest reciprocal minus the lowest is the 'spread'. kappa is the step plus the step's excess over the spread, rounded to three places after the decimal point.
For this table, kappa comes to 0.021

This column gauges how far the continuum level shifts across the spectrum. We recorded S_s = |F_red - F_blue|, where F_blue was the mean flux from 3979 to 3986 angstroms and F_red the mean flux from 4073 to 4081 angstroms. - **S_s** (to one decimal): 1.0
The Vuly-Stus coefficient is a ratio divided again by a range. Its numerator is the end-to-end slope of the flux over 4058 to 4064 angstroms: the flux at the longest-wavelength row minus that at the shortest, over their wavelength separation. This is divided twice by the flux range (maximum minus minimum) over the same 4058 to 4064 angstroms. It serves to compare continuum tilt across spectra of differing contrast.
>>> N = 0.15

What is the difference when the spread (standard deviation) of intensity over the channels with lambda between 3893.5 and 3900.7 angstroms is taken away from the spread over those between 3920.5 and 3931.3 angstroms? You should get 2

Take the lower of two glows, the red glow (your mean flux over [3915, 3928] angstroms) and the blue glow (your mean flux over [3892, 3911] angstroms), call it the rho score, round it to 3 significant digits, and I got 14.9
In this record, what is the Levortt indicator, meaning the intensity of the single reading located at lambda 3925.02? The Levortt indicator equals 15.3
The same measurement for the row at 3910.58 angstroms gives 16.7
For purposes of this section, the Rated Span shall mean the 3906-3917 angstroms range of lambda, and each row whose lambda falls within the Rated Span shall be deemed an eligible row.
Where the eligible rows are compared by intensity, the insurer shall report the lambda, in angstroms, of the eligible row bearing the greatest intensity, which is 3910.58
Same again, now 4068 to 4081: 4076.07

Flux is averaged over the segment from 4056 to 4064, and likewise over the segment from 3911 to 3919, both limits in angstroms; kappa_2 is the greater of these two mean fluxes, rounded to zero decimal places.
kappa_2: 19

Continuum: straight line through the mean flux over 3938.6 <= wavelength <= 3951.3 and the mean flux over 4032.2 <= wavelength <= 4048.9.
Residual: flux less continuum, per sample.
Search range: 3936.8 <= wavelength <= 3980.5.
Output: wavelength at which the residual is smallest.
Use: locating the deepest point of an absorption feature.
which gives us 3970.47 angstroms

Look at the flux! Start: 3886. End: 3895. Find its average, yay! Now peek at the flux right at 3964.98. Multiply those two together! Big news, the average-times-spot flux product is 157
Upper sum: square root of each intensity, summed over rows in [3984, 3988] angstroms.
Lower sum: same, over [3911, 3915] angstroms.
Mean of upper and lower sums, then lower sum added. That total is 16.2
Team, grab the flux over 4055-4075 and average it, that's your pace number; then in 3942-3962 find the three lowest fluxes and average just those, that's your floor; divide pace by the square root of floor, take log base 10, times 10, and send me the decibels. 7.0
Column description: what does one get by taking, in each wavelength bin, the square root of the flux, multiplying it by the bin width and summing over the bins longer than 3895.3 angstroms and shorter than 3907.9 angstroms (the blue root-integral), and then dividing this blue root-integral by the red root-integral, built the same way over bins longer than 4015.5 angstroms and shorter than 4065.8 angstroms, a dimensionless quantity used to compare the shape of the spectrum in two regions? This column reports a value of 0.23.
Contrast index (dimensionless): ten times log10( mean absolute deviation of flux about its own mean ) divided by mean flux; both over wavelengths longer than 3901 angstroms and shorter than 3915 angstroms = -0.10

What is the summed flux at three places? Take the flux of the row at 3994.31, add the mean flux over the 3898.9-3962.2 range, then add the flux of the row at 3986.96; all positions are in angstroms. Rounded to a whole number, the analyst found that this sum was 52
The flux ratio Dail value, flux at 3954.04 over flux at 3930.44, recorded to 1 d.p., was 1.9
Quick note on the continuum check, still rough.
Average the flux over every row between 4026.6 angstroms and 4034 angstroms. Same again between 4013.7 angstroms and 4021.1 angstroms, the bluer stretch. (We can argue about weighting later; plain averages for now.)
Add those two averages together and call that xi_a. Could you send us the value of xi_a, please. 38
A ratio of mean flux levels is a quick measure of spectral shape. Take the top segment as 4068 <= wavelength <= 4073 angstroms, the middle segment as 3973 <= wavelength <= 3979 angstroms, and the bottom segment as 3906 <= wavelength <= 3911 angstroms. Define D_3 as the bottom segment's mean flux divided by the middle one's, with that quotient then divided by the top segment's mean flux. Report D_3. 0.07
